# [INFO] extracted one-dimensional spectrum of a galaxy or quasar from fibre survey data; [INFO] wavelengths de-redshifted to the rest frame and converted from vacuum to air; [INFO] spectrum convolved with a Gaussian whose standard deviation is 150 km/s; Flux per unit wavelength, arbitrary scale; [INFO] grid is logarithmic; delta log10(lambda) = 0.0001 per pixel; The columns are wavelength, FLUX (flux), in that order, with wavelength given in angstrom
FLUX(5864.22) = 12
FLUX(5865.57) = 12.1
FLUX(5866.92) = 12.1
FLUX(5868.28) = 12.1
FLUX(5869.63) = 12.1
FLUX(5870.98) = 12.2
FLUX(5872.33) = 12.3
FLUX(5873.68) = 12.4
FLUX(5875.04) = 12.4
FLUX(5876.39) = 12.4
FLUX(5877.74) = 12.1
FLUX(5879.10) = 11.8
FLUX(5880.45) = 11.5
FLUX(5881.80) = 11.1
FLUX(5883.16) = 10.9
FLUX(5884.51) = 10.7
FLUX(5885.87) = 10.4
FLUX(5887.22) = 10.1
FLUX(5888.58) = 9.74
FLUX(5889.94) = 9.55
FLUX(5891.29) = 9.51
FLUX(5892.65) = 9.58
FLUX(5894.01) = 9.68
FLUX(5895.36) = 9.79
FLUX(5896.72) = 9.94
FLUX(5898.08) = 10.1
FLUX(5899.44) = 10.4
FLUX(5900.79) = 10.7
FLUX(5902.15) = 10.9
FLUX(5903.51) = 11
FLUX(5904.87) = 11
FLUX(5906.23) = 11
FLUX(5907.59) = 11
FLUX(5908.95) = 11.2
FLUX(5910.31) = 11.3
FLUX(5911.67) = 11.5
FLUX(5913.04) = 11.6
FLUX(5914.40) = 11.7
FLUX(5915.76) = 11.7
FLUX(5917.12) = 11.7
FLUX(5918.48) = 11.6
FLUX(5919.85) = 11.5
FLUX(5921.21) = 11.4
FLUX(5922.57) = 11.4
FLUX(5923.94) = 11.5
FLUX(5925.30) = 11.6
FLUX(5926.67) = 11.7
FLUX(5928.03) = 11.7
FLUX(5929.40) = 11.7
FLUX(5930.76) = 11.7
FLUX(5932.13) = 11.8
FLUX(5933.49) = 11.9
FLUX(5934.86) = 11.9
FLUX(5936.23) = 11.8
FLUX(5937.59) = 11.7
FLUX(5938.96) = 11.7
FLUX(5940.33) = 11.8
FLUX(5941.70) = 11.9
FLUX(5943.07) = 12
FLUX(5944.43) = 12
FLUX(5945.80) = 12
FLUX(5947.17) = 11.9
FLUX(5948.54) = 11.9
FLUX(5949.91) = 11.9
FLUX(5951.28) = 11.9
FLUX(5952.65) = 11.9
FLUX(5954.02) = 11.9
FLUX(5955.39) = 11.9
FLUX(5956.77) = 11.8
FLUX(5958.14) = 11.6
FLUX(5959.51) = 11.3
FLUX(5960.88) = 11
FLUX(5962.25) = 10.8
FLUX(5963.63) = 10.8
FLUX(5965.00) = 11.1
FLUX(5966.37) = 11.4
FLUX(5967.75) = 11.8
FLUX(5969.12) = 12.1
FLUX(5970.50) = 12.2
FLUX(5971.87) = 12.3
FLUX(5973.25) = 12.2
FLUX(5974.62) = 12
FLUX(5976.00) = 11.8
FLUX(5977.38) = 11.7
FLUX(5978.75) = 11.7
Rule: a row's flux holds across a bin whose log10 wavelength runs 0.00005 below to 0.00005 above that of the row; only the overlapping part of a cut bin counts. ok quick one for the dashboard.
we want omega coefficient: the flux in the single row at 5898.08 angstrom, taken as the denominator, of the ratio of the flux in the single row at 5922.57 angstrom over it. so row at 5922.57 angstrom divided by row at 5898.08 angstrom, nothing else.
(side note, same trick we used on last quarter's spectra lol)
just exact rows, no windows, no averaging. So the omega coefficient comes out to 1.13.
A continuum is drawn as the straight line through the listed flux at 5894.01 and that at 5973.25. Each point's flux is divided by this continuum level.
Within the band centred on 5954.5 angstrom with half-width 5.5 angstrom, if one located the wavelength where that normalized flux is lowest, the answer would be 5959.51 angstrom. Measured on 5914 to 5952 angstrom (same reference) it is 5951.28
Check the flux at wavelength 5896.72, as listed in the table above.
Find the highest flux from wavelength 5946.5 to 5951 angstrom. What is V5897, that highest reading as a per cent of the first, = 120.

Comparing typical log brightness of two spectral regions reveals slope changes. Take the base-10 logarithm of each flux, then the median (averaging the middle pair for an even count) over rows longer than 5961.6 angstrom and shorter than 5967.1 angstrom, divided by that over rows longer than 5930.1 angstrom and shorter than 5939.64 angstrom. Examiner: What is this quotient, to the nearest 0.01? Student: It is 0.97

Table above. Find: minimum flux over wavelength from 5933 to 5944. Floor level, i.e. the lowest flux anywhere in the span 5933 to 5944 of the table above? 11.7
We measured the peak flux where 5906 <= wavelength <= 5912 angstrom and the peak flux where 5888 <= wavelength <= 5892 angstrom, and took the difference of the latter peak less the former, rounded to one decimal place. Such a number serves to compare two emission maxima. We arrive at -1.8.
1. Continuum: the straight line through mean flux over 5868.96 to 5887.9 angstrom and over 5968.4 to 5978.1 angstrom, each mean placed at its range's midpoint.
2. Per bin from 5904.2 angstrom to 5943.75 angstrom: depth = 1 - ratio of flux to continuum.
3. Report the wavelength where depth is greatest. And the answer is 5907.59 angstrom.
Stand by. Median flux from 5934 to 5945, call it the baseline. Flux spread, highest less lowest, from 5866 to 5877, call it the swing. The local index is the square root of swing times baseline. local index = 1.9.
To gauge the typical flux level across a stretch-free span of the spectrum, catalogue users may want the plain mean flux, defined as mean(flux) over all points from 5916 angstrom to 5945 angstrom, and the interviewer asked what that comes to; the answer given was 11.7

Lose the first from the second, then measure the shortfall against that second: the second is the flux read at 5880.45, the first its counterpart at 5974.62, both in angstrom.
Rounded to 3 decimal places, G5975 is -0.043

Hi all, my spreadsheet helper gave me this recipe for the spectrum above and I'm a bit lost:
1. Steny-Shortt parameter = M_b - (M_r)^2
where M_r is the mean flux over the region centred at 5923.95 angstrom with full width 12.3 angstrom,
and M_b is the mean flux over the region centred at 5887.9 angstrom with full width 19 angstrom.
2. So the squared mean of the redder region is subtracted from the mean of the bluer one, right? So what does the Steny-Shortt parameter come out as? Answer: -123.5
